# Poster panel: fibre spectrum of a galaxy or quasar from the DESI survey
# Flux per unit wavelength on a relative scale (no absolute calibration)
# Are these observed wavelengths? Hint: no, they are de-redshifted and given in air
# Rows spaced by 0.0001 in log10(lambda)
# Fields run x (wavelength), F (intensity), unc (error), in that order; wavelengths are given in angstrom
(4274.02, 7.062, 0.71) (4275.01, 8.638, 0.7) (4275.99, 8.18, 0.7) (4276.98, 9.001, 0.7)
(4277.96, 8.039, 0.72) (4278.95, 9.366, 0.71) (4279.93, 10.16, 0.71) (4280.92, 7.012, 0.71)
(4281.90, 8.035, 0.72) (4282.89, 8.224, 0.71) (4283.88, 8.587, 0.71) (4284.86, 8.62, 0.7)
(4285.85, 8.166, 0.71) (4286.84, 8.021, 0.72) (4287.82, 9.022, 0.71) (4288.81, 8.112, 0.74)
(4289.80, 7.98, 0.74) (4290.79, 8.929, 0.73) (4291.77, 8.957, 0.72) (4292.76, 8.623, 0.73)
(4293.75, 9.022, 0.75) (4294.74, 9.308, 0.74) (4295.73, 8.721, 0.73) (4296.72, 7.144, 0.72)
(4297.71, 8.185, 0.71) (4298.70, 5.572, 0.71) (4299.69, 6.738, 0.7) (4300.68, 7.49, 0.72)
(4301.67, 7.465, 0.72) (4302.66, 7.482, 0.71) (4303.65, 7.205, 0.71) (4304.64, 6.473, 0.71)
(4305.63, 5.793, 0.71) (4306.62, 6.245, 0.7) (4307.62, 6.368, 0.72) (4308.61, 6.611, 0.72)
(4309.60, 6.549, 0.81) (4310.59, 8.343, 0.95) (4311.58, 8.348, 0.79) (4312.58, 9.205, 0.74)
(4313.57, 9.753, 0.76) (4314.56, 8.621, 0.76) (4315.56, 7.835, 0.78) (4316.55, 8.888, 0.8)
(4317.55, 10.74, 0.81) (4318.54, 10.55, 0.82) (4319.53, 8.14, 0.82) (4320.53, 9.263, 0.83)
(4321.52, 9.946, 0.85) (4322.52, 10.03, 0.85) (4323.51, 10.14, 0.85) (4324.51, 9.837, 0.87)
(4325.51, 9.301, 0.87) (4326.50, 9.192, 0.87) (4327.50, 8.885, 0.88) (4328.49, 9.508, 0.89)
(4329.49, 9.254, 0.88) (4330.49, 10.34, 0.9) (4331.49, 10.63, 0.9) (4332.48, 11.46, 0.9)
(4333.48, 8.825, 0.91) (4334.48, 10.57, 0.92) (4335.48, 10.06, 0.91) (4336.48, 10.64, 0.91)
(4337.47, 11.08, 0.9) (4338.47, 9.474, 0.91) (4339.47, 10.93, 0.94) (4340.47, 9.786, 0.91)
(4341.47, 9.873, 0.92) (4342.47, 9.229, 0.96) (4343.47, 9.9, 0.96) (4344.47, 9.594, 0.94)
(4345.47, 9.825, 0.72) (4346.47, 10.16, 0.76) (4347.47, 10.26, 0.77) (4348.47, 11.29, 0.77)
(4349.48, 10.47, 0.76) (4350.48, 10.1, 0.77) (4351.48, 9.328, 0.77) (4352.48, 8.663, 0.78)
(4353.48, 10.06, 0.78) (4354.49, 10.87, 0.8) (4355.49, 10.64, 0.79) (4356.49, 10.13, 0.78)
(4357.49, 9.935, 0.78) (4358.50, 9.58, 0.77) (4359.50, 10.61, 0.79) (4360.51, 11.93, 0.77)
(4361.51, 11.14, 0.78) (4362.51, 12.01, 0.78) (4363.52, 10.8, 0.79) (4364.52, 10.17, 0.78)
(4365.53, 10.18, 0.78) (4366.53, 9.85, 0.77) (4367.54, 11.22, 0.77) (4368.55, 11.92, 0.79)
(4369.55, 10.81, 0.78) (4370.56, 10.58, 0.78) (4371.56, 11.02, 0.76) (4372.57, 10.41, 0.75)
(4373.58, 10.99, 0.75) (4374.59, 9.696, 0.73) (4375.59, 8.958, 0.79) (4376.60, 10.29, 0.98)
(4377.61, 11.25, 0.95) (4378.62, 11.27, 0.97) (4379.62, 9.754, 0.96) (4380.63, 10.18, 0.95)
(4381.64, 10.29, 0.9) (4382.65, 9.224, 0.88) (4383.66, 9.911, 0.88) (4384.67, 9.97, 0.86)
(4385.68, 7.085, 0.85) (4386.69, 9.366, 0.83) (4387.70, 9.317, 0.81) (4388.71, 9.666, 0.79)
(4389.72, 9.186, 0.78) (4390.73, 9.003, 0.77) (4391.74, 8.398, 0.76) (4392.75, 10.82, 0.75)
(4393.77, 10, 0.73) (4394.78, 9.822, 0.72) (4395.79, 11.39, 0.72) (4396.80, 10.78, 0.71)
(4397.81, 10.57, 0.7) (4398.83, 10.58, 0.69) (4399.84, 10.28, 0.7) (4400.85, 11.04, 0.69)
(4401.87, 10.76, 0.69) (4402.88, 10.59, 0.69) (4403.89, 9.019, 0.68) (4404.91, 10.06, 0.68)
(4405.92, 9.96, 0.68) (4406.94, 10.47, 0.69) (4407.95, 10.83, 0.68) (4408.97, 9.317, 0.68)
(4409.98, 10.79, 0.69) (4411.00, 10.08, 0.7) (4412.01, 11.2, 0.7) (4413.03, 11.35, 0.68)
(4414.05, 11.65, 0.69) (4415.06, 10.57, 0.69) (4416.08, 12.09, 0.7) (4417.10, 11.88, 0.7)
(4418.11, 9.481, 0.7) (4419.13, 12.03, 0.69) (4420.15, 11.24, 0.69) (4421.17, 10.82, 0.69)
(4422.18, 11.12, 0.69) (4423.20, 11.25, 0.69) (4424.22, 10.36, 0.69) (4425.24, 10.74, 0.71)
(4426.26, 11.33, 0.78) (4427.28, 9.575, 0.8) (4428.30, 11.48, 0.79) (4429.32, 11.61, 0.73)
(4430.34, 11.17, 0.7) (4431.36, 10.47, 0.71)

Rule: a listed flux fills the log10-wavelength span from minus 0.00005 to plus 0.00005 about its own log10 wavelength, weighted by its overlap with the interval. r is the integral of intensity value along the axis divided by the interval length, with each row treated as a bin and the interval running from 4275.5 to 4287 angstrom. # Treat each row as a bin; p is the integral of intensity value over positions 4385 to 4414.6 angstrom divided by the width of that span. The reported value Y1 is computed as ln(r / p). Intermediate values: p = 10.1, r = 8.5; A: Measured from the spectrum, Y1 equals -0.18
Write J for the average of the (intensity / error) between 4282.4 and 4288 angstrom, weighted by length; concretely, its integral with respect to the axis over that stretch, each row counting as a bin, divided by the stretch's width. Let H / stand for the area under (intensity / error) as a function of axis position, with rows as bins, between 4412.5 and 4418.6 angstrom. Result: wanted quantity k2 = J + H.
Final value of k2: 110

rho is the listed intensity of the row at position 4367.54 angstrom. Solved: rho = 11.22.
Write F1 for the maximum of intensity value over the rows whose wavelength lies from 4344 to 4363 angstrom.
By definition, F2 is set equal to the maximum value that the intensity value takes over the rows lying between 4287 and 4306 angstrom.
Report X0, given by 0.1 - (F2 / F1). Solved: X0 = -0.68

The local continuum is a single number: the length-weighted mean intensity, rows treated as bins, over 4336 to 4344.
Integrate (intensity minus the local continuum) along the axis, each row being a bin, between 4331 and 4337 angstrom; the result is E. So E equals 2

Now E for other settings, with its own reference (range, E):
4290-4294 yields -5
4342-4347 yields -2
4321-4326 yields -1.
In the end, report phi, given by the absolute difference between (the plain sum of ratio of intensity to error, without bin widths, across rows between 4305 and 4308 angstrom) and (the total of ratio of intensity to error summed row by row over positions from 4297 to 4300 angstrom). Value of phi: 3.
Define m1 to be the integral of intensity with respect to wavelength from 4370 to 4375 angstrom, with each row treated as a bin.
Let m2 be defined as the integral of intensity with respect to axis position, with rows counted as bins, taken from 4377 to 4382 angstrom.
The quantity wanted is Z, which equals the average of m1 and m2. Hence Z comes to 53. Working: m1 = 52.7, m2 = 53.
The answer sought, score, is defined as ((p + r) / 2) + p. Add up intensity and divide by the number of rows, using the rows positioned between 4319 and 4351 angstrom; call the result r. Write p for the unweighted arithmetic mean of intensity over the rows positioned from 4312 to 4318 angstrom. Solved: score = 18.7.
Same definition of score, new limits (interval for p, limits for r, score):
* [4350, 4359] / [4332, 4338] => 20.1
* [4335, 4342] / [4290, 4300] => 19.5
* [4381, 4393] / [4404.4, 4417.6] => 19.4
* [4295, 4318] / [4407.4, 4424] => 17.0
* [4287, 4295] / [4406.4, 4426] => 18.6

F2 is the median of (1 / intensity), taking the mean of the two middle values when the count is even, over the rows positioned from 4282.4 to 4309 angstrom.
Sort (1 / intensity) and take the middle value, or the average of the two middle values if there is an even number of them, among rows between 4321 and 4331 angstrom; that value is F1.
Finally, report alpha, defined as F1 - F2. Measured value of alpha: -0.02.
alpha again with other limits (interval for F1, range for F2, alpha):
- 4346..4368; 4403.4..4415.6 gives 0.00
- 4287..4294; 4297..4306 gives -0.03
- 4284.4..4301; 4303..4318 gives -0.01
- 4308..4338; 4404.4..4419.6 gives 0.01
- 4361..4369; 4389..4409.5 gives -0.01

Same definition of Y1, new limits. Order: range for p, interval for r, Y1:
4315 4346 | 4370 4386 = 0.03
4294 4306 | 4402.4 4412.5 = 0.33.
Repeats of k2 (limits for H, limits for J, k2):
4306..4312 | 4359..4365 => 68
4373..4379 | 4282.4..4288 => 85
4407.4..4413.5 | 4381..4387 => 105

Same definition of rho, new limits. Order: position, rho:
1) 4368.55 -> 11.92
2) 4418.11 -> 9.481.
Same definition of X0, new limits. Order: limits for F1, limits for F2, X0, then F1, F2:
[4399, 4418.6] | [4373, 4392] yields -0.83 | 12.09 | 11.27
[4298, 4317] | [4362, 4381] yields -1.13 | 9.753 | 12.01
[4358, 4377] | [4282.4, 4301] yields -0.68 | 12.01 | 9.308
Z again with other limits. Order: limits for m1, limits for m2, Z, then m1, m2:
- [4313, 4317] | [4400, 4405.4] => 45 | 35.2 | 56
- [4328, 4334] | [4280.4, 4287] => 57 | 60.0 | 53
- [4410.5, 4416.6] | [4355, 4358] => 49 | 68.1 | 31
